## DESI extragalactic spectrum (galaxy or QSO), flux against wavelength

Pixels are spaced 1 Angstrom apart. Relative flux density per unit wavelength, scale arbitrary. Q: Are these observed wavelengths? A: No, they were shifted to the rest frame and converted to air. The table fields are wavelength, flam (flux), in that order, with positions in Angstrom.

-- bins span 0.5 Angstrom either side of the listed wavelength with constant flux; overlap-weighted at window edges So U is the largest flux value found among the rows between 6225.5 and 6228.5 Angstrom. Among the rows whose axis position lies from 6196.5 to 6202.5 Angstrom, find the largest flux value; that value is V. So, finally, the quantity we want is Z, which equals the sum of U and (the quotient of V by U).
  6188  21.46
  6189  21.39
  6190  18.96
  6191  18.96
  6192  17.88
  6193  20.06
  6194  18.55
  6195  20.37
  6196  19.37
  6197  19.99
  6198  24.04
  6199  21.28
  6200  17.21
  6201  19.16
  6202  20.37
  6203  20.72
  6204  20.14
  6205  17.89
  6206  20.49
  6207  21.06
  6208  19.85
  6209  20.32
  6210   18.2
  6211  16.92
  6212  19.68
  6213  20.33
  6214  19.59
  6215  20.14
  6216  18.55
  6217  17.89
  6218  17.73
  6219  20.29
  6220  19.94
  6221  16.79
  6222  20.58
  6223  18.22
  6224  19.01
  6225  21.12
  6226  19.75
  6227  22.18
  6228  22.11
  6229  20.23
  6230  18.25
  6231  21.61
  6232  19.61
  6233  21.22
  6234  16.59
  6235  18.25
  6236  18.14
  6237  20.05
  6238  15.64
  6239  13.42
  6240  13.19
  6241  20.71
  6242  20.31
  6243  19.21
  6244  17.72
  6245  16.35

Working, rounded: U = 22.18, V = 24.04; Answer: 23.3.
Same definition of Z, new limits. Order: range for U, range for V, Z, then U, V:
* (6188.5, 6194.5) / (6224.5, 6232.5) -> 22.4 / 21.39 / 22.18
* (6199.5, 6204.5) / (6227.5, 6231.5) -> 21.8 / 20.72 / 22.11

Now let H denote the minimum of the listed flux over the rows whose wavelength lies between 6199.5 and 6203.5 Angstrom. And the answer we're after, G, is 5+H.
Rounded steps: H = 17.21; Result 22.2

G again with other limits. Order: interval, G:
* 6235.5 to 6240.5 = 18.2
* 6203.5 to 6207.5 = 22.9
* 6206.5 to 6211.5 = 21.9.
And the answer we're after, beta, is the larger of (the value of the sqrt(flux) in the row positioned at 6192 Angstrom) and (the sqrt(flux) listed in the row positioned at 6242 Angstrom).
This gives 4.51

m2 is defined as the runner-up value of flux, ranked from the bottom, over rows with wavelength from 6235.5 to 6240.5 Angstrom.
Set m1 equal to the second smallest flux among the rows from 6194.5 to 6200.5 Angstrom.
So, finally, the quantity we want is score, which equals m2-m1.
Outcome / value -6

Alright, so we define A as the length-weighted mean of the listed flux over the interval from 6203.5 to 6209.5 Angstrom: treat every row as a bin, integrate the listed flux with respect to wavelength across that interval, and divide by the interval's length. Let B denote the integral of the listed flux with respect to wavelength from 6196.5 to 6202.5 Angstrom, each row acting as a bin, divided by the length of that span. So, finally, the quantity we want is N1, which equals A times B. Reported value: 406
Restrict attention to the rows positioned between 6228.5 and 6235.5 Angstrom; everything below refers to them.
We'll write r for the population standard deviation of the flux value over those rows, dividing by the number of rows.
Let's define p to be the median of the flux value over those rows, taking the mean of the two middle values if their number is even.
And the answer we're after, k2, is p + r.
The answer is 21.3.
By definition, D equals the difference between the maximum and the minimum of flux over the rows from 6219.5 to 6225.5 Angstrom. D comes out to 4.3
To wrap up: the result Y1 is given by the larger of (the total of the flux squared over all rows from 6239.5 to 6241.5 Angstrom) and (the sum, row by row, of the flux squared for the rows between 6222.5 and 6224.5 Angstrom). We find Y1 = 693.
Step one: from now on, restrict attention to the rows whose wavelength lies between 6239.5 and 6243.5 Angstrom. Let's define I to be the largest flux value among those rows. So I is 20.71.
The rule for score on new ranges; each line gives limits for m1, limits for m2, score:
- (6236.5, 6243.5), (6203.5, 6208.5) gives 6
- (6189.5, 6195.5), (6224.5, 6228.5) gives 3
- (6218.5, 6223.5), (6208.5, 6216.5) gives 0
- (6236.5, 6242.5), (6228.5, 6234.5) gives 5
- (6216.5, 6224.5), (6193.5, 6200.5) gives 1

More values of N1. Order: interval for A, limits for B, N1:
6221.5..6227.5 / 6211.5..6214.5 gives 400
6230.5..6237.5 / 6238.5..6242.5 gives 327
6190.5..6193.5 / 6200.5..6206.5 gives 375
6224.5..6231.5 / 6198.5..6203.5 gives 410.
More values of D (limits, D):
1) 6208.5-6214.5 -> 3.4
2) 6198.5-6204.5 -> 4.1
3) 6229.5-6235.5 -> 5.0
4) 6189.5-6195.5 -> 2.5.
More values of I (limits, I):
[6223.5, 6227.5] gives 22.18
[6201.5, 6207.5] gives 21.06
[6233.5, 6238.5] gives 20.05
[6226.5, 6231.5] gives 22.18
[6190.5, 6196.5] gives 20.37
